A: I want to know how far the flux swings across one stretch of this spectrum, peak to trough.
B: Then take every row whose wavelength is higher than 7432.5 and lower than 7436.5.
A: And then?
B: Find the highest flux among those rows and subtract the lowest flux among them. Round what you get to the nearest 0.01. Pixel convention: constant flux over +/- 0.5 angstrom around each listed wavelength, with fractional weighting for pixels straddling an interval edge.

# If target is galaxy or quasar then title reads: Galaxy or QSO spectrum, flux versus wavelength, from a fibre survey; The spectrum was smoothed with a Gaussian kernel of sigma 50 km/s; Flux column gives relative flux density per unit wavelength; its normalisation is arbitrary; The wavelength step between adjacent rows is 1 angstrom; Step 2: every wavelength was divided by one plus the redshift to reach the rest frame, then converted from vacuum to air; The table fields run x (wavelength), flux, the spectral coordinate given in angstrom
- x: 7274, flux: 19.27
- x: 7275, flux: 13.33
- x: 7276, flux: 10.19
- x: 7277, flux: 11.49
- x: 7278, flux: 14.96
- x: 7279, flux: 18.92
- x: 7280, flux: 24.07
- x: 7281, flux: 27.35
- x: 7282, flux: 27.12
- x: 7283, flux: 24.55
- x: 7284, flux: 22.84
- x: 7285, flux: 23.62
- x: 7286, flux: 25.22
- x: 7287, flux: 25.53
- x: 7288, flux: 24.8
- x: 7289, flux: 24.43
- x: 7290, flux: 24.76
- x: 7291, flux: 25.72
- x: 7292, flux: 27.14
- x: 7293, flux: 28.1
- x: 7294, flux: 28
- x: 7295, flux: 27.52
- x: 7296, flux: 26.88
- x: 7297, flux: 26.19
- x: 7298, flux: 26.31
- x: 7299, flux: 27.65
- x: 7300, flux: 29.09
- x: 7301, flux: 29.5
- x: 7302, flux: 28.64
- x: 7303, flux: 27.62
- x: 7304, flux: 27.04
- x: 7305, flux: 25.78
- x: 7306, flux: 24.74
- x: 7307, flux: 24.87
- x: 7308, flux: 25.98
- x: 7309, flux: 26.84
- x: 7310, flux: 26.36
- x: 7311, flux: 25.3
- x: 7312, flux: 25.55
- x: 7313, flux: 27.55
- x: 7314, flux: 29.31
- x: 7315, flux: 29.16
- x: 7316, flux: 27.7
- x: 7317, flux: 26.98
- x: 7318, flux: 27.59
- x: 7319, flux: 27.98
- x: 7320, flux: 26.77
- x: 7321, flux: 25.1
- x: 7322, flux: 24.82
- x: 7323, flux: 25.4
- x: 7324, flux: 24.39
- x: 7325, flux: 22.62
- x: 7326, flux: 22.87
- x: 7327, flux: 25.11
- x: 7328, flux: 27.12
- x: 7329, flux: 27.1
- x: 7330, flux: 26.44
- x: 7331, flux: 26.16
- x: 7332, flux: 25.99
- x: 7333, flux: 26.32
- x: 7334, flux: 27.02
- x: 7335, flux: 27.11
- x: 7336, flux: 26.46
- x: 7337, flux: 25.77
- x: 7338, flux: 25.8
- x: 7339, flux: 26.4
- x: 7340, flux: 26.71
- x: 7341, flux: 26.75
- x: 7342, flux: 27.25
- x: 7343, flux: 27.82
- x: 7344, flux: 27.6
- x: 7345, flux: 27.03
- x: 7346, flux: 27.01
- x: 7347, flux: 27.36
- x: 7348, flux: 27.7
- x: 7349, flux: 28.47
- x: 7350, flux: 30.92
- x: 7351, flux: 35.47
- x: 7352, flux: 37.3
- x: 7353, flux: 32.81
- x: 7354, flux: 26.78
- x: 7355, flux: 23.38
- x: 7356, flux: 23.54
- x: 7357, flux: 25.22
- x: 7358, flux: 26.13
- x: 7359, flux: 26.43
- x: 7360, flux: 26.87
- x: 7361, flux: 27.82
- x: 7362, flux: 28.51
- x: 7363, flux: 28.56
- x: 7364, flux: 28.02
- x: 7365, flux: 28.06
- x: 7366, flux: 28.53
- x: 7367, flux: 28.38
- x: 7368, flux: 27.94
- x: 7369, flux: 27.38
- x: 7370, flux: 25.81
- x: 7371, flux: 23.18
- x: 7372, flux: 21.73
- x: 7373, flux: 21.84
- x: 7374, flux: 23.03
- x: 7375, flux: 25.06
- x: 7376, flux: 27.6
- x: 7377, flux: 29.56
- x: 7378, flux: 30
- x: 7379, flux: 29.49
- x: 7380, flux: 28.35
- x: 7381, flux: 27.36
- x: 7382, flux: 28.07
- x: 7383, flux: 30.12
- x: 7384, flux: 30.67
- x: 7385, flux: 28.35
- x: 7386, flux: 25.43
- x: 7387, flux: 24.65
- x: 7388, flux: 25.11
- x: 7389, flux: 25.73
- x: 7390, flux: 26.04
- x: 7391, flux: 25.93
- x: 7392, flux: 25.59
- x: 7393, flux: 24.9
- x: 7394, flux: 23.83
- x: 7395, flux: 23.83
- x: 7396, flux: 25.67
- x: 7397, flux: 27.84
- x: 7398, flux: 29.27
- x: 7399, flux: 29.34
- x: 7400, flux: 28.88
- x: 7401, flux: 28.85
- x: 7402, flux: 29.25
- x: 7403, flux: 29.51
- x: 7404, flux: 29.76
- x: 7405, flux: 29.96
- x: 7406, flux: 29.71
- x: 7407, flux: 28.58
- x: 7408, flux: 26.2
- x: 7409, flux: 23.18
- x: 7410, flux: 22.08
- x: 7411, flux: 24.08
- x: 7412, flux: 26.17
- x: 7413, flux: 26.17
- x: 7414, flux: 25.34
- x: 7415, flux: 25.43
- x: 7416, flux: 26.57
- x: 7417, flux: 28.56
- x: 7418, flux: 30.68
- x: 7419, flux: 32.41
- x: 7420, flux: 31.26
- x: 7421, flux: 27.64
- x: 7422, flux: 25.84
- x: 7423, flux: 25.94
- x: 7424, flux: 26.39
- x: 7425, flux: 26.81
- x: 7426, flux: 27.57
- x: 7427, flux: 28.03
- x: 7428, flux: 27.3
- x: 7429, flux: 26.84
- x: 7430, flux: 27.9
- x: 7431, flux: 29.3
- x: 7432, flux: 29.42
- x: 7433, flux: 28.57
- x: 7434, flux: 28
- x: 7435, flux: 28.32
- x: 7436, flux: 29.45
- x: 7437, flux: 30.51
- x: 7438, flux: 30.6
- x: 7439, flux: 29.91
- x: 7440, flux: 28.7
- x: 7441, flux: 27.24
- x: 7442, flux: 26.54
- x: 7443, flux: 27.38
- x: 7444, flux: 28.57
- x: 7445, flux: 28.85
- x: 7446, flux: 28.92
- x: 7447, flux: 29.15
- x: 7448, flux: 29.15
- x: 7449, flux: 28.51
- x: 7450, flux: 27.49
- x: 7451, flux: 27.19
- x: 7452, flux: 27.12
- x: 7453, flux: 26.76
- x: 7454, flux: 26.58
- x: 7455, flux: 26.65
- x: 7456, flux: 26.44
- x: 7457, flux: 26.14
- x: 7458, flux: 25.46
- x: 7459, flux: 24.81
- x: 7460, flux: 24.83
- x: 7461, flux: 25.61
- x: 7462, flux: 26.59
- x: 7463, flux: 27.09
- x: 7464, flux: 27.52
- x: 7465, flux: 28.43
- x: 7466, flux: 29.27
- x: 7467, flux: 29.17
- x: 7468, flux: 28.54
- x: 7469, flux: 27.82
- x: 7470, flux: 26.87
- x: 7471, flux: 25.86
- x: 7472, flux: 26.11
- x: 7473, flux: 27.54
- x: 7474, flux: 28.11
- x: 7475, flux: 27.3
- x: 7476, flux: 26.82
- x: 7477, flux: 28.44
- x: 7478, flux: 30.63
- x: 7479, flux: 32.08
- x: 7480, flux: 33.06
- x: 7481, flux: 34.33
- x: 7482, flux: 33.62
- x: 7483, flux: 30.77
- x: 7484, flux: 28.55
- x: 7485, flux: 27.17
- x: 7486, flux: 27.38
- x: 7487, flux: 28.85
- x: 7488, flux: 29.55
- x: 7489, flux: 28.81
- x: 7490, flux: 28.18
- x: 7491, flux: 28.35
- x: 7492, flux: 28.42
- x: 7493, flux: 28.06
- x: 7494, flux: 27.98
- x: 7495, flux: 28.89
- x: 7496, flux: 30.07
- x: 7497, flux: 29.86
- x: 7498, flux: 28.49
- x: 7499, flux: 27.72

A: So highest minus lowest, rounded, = 1.45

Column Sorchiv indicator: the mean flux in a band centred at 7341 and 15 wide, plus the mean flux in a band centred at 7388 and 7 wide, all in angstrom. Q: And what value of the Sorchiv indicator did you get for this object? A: 52.8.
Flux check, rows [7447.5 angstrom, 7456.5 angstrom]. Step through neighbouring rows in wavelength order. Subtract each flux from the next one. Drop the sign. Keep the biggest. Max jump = 1.0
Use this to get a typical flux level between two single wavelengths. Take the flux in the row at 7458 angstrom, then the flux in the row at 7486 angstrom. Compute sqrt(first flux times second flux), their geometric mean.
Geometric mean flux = 26.4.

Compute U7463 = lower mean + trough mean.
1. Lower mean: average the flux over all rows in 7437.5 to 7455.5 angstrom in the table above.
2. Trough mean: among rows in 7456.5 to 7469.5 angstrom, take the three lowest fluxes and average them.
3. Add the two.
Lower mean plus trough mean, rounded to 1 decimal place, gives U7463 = 53.1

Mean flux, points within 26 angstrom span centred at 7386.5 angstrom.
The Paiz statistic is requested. 27.0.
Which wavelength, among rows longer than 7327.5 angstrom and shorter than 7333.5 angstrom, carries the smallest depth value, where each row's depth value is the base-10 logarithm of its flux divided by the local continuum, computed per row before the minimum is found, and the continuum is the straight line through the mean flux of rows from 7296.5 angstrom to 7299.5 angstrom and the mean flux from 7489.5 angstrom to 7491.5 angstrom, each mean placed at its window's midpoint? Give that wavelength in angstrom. 7332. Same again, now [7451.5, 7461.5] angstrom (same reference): 7459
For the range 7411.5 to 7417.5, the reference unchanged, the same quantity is 7414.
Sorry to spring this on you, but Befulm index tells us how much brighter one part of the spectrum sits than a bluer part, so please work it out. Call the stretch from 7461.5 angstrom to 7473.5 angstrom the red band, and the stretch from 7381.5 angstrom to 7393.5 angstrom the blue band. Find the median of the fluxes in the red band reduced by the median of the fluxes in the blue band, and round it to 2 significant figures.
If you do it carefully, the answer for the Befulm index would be 1.7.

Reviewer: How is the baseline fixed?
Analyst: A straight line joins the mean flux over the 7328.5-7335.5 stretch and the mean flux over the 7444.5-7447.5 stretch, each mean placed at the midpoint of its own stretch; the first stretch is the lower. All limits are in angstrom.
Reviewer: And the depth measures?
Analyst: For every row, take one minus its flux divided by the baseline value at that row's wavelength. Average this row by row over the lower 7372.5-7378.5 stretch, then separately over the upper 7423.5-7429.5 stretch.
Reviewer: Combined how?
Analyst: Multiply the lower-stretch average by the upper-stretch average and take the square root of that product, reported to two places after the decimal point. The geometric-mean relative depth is 0.05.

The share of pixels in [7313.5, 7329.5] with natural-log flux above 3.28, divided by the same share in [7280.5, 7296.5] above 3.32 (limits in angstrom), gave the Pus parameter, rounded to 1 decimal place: 4.5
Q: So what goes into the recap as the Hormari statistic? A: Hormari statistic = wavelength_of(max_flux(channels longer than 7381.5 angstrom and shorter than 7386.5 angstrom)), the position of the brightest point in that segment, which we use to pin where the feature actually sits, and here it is 7384 angstrom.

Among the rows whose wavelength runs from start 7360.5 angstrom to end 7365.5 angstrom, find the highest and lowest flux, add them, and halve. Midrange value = 28.2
